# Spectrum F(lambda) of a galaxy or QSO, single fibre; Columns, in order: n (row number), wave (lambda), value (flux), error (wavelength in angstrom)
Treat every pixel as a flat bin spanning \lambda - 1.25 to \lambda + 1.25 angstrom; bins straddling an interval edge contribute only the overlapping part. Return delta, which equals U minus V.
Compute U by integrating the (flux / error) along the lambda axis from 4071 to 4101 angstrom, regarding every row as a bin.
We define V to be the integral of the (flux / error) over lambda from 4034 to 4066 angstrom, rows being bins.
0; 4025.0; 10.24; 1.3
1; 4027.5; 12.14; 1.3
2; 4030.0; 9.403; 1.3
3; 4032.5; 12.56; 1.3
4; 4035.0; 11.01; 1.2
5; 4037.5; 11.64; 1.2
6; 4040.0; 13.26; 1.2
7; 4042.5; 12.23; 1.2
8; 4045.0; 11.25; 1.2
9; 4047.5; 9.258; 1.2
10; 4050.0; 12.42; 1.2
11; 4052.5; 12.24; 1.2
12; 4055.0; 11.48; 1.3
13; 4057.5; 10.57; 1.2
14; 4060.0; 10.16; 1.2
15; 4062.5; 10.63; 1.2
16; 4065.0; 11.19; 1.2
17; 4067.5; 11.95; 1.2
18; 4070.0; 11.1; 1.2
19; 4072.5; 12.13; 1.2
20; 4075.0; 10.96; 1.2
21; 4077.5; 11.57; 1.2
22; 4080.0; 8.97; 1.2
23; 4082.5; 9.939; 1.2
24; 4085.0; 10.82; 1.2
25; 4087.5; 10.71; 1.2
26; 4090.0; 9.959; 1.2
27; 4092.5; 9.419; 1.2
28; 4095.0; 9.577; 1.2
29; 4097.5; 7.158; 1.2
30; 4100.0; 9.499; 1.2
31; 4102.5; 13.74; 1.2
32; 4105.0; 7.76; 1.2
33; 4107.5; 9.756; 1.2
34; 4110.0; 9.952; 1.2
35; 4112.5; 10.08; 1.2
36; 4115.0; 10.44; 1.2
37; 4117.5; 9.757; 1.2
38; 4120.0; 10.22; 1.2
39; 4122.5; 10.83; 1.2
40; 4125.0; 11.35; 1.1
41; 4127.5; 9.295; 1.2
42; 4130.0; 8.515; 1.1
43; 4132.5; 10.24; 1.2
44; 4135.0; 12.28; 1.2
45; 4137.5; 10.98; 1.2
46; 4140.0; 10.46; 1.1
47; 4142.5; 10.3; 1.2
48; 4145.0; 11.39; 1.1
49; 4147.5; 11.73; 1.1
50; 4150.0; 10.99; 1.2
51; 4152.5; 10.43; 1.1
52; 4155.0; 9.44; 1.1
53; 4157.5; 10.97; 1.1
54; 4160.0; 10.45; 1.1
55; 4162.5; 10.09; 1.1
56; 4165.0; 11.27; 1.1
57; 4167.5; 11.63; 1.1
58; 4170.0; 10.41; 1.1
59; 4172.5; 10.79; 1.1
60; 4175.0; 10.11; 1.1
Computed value -49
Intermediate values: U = 252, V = 300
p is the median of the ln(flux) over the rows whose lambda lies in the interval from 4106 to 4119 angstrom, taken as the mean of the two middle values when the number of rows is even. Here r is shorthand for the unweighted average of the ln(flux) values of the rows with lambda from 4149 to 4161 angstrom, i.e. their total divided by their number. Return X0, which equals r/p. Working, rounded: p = 2.30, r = 2.35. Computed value 1.02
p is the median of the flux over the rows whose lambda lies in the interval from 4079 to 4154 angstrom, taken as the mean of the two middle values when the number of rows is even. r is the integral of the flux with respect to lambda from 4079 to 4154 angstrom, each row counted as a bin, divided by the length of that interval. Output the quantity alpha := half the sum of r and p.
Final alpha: 10.2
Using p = 10.2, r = 10.22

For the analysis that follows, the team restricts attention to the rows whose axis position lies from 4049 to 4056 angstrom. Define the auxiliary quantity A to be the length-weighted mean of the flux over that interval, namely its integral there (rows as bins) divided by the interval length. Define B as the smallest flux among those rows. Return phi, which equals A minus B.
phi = 0.6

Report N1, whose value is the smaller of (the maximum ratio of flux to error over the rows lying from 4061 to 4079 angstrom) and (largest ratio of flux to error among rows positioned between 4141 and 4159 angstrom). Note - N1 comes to 10.11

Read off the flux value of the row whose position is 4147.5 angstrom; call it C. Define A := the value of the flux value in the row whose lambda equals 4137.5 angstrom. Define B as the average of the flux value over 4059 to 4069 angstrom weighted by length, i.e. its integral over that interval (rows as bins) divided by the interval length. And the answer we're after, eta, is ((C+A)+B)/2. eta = 16.9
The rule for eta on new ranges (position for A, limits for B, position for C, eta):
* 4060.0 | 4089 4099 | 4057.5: 14.9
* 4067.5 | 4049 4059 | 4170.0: 17.0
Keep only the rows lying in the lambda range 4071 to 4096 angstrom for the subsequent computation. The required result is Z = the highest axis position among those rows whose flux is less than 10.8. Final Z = 4095.0 angstrom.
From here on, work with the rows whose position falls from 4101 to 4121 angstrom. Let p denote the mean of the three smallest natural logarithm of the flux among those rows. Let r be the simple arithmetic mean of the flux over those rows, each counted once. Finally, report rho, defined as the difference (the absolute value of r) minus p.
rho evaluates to 8.0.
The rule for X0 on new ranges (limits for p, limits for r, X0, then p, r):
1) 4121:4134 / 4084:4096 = 0.99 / 2.33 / 2.31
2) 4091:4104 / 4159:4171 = 1.06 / 2.25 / 2.38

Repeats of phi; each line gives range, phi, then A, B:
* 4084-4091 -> 0.5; 10.5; 9.959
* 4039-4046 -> 1.0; 12.2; 11.25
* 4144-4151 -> 0.4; 11.4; 10.99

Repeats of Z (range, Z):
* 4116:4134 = 4132.5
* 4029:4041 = 4030.0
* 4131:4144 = 4142.5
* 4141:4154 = 4152.5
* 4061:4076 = 4062.5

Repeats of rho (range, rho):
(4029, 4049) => 9.0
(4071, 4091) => 8.4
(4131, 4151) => 8.7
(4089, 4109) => 7.5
